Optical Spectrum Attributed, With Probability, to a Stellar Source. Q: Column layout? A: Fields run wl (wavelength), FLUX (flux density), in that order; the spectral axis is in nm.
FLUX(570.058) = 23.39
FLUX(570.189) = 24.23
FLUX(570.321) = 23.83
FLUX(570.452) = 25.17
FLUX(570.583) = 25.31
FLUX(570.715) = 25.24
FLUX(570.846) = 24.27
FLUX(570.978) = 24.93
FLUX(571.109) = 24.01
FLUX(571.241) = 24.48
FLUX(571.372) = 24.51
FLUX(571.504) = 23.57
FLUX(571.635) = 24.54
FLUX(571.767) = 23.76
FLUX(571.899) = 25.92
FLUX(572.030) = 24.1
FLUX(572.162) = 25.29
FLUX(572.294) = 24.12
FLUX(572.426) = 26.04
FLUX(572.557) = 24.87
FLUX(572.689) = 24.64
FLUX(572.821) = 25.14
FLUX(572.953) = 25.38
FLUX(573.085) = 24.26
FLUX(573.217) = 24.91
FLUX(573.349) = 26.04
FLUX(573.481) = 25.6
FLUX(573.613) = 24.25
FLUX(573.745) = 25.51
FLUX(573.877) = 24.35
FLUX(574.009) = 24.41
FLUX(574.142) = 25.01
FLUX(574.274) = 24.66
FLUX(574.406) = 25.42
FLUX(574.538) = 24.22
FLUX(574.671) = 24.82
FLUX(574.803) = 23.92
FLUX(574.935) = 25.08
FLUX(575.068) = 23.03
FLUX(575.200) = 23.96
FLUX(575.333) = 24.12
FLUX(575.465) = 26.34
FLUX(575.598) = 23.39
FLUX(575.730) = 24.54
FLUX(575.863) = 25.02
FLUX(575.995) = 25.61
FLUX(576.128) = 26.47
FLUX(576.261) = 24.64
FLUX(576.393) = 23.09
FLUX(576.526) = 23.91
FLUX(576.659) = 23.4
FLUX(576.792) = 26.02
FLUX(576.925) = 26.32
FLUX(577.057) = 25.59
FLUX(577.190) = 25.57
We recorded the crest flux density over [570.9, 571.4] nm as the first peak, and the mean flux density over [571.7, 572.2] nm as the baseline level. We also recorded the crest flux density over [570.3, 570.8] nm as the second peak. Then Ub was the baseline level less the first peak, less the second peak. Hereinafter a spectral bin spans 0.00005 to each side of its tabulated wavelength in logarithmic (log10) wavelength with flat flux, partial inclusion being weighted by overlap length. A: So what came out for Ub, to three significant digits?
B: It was -25.5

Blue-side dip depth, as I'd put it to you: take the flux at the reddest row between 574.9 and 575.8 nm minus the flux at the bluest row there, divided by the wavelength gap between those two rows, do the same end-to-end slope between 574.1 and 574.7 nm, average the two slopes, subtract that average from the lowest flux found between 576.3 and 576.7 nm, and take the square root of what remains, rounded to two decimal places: 4.86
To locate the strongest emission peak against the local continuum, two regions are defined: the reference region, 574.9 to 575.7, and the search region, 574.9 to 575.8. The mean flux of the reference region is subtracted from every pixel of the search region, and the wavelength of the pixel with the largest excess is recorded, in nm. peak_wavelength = 575.465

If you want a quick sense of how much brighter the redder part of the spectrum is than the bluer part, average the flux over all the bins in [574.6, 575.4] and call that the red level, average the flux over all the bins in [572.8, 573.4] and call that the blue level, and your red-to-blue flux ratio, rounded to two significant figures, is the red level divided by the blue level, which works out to 0.96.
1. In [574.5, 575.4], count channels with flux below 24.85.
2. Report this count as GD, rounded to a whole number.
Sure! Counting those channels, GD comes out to 6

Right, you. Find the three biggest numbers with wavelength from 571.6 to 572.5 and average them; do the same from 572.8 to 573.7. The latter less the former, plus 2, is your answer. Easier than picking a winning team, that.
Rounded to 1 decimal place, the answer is 1.9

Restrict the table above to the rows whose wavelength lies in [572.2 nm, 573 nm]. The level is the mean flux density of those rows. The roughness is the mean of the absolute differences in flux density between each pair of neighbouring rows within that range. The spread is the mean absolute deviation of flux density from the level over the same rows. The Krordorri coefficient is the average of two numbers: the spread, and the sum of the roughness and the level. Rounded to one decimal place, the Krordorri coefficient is 13.2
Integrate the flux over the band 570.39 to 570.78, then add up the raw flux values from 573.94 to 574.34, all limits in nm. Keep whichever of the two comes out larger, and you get 74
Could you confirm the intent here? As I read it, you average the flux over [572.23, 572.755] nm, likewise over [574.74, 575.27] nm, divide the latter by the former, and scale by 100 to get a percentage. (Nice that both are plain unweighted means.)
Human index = 96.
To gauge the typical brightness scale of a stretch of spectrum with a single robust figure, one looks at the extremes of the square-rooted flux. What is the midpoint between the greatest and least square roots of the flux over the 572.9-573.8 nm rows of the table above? 5.01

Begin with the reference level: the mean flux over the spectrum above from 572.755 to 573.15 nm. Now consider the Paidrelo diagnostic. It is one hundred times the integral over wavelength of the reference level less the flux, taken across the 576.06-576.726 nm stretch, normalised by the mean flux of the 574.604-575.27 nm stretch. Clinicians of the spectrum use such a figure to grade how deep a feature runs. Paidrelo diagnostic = 1.7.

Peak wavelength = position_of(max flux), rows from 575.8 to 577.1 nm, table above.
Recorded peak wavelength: 576.128 nm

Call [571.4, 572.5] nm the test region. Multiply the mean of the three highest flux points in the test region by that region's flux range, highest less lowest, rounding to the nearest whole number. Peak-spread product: 64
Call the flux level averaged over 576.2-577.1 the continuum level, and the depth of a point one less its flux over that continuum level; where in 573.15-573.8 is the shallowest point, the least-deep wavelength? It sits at 573.349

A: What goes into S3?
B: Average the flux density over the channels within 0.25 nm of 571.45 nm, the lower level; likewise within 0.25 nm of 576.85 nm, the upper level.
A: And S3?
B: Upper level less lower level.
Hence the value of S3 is 1.1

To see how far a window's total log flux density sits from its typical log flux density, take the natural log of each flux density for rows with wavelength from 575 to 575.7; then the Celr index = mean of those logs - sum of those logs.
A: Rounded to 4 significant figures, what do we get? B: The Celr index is -12.74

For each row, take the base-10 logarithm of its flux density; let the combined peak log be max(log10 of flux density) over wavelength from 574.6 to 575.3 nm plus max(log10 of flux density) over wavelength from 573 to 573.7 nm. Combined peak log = 2.81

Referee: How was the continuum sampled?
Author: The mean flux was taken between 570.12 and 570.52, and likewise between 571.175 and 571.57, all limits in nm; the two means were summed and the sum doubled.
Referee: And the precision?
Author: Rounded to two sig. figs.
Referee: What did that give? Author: 97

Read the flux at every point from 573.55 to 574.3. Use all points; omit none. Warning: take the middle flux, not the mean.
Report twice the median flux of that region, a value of 49.1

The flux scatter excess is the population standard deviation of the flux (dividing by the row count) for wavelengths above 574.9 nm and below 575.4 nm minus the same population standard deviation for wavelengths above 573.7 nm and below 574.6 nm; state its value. 0.2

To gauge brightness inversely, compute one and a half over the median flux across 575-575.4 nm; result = 0.0626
